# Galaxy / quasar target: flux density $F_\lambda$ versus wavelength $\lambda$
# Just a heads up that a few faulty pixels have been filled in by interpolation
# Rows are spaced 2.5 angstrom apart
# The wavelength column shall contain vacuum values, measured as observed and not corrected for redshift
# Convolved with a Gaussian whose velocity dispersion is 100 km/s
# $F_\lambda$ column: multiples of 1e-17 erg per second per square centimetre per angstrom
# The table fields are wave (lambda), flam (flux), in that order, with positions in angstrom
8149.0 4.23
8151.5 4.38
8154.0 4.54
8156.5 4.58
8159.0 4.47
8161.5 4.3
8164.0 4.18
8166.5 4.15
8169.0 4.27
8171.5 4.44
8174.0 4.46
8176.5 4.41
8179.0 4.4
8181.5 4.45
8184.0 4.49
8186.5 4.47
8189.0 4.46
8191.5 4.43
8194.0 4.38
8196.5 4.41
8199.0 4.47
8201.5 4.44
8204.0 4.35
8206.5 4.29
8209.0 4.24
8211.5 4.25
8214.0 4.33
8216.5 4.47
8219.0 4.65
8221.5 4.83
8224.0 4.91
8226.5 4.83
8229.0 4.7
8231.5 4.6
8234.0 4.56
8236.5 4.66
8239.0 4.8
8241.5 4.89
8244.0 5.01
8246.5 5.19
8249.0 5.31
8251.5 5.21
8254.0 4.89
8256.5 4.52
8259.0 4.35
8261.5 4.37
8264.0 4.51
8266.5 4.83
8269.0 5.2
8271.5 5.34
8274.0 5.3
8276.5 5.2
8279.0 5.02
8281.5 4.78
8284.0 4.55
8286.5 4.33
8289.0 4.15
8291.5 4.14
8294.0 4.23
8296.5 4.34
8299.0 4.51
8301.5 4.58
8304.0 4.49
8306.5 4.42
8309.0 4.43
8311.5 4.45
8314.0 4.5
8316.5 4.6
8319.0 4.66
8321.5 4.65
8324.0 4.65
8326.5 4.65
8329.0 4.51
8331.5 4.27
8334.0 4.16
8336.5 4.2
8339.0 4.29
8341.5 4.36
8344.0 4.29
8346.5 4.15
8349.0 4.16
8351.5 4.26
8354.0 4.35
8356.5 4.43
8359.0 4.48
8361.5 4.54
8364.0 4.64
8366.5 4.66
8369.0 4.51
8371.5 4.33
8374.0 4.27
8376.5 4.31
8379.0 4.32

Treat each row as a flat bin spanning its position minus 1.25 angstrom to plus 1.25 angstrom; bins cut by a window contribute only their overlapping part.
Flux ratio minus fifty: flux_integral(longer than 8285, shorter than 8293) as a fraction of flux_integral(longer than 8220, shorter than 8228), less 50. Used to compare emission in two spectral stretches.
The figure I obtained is -49.1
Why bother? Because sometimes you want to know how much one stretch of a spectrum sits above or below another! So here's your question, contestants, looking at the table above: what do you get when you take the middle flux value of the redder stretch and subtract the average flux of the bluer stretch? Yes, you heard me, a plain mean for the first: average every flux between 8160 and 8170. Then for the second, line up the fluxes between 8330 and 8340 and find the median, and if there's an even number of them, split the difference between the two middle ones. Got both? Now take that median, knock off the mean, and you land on 0.0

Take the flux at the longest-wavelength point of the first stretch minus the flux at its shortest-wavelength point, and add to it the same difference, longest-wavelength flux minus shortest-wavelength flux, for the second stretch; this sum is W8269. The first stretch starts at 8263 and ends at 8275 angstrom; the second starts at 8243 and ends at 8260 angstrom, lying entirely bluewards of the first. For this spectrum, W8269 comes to 0.13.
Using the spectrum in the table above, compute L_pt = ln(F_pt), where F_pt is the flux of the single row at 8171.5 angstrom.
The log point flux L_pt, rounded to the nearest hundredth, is 1.49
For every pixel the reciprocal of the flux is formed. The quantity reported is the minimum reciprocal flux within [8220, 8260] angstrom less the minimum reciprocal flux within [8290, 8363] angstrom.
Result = -0.026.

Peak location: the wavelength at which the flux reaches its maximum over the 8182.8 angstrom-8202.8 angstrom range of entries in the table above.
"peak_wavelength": 8184.0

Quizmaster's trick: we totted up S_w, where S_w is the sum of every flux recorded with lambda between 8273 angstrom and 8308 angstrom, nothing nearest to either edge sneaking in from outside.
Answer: 64.0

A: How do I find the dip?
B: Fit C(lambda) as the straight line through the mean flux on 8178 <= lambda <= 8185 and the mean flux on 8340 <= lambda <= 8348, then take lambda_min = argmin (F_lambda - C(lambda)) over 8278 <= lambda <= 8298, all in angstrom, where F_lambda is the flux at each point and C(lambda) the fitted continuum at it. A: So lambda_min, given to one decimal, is 8291.5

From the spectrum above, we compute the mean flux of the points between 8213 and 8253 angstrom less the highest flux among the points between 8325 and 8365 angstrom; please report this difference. 0.16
